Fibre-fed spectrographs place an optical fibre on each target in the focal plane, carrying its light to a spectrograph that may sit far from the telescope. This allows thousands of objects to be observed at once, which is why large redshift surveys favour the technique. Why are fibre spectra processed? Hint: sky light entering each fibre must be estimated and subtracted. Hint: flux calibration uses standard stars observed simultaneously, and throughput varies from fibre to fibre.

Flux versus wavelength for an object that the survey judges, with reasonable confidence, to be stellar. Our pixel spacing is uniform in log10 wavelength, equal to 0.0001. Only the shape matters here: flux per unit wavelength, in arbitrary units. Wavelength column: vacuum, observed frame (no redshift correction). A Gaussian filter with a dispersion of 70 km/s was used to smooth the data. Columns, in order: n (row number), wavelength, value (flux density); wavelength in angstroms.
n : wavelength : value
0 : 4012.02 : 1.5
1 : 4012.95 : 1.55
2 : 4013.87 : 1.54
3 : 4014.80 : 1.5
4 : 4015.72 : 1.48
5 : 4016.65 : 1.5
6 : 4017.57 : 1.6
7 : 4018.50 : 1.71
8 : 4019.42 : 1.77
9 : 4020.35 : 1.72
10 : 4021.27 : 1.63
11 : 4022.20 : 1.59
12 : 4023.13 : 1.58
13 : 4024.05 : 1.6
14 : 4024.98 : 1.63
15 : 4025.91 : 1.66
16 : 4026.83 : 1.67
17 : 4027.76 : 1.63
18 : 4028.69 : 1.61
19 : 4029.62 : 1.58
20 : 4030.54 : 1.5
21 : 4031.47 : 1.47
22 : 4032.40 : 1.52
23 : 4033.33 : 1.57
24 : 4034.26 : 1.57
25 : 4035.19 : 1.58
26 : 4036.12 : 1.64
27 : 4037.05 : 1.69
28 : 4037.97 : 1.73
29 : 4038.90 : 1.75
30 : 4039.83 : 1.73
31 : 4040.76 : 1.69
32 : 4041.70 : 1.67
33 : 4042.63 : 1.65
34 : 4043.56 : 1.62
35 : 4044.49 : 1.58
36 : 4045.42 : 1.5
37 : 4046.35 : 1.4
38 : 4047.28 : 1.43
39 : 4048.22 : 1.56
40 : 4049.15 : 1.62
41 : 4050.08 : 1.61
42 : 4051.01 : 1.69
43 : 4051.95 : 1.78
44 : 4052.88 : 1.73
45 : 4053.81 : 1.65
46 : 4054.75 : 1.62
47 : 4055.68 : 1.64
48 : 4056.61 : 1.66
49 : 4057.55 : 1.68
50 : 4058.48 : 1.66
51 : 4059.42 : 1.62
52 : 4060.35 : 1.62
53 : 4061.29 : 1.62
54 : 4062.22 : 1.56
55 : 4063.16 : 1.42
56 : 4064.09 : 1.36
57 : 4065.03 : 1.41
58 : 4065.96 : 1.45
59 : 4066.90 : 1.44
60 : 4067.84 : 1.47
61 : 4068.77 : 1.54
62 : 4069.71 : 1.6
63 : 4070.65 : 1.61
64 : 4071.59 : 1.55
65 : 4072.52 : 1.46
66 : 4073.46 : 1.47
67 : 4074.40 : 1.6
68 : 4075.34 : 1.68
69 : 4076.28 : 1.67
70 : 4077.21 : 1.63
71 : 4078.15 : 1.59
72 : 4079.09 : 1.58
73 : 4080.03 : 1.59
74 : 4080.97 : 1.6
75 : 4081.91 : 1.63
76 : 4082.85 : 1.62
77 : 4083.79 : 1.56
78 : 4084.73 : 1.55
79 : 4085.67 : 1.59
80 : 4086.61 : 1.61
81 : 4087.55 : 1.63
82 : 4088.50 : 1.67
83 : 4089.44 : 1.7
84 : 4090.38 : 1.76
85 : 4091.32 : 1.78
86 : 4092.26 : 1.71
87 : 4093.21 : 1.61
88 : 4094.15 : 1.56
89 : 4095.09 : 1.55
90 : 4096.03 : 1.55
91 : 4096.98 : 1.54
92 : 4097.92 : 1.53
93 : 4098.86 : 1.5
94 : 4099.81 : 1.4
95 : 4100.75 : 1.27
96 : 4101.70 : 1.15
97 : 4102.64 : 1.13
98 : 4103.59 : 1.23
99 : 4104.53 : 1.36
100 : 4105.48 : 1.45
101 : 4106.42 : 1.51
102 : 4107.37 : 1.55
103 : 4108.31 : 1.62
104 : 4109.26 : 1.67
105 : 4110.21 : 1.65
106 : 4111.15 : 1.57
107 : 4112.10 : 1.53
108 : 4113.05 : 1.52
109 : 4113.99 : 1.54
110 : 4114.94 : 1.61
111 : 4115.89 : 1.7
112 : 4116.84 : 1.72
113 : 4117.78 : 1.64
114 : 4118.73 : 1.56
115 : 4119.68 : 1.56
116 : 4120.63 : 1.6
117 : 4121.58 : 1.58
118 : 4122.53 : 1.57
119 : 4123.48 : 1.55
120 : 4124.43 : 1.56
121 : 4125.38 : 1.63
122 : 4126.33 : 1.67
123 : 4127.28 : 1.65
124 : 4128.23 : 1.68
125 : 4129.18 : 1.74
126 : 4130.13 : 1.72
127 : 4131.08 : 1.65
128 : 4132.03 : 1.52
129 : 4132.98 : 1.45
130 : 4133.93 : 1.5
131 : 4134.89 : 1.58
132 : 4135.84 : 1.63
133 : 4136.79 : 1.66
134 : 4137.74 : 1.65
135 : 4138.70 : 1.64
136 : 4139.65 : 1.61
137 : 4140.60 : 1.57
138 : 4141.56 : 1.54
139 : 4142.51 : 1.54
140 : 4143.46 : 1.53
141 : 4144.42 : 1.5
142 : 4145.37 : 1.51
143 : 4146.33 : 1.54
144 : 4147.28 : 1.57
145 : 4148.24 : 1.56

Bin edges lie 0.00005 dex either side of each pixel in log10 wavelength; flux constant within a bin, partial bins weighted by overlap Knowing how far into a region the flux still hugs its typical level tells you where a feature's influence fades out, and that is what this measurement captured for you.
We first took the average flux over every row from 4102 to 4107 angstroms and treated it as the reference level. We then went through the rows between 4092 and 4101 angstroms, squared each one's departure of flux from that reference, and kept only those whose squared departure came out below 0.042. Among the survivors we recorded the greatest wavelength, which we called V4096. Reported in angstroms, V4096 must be 4100.75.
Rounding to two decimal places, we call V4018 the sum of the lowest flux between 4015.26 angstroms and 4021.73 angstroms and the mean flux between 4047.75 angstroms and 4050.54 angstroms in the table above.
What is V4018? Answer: 3.08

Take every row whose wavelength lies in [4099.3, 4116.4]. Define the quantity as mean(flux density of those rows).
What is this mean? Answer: 1.47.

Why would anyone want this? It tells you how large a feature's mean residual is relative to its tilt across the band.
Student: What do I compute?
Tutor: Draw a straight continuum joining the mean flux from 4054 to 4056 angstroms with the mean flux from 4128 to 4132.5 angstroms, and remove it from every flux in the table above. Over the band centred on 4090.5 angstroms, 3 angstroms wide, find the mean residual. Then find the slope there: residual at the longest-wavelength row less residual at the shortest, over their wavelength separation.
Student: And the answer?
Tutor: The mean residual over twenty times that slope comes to 0.12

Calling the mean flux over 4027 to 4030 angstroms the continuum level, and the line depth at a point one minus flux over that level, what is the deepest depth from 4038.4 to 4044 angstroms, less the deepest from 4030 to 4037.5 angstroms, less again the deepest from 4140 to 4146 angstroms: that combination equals -0.16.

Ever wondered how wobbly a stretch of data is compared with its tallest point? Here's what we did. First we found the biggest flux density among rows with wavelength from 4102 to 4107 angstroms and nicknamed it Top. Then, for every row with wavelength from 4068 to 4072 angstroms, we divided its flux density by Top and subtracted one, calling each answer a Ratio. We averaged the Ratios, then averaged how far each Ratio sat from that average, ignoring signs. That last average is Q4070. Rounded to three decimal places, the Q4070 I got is 0.020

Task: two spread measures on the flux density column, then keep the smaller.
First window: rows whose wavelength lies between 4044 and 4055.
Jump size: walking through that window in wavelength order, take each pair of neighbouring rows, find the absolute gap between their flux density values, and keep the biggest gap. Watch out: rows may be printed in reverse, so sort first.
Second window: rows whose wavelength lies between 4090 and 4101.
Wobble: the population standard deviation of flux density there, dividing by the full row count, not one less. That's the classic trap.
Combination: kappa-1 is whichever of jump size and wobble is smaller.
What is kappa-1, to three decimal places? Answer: 0.130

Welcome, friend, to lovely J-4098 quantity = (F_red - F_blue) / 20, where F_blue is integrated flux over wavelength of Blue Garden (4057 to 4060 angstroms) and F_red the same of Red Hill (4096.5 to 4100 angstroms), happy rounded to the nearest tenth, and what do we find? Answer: 0.0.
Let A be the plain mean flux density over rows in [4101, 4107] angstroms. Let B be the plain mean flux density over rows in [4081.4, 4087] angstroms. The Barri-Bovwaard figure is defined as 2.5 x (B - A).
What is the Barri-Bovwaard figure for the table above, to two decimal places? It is 0.72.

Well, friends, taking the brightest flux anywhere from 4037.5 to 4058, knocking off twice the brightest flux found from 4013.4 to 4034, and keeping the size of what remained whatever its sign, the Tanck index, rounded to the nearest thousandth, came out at 1.760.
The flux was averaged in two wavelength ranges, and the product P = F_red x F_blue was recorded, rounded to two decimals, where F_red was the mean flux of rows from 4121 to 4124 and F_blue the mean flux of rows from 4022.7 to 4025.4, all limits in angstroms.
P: 2.51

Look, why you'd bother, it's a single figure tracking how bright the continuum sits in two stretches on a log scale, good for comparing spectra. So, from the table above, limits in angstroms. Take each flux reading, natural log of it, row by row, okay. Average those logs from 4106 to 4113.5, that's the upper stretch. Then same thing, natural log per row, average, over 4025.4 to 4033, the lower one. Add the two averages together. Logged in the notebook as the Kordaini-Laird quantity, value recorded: 0.912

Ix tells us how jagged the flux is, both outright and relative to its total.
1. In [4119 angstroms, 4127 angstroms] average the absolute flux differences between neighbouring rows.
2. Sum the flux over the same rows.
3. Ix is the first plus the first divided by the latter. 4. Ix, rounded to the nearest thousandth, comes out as 0.032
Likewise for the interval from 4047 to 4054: 0.077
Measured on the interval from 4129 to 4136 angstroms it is 0.072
